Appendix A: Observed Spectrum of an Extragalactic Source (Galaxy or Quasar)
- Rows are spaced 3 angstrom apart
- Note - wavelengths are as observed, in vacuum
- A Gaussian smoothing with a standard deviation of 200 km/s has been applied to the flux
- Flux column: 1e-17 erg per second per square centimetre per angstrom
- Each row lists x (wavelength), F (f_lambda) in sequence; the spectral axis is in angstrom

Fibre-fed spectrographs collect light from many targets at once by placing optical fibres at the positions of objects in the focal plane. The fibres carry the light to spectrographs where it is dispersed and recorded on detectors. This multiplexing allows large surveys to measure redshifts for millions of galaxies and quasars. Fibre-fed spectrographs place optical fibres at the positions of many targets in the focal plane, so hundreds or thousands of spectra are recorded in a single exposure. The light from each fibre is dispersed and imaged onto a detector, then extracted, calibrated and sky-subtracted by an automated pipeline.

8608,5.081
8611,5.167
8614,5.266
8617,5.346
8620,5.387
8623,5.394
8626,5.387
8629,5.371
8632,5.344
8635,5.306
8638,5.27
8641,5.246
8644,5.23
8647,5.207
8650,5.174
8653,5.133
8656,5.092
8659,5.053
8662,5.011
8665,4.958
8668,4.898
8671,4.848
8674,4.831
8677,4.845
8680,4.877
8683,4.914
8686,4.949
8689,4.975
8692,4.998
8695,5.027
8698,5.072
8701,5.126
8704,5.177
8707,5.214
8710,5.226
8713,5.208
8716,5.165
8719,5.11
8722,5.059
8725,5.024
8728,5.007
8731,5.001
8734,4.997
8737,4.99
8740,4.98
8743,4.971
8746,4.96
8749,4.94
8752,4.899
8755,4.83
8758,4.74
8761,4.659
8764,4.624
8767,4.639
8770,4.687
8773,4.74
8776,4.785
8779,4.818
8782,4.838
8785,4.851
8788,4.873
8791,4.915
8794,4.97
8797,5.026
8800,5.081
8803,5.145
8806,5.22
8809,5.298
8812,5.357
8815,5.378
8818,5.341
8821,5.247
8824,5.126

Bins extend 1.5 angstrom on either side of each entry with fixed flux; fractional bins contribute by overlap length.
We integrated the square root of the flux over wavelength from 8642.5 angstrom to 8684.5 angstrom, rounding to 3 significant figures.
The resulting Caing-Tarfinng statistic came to 94.0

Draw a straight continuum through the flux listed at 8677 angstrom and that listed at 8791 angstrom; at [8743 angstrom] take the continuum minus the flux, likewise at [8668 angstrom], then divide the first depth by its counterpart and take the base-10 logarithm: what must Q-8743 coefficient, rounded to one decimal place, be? 0.2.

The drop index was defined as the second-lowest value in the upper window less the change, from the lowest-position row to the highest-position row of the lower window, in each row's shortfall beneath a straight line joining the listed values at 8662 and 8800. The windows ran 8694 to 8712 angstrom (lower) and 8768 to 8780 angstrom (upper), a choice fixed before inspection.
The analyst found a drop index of 4.9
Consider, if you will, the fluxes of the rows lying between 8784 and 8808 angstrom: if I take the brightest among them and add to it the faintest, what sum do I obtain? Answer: 10.1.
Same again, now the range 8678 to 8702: 10.0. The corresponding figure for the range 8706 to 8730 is 10.2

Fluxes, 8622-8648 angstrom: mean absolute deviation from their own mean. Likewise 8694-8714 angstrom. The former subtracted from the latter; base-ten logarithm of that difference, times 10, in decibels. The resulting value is -24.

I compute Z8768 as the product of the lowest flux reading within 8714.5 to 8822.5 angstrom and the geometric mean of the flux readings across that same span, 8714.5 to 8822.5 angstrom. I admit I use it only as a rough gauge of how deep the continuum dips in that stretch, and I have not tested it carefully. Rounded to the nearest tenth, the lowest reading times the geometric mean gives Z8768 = 23.0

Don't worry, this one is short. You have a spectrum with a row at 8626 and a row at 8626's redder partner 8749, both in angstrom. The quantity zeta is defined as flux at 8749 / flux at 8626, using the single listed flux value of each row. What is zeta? 0.92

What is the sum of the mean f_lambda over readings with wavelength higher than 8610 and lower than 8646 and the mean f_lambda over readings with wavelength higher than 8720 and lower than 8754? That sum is 10.29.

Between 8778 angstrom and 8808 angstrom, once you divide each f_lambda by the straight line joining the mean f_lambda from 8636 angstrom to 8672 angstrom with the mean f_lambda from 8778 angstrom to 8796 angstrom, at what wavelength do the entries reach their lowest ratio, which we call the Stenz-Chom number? 8779 angstrom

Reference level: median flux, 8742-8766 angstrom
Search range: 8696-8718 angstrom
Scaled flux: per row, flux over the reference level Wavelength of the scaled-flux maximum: 8710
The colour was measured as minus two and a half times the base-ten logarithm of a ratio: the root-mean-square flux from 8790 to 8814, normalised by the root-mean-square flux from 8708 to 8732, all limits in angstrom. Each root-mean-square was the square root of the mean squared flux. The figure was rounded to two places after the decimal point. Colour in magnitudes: -0.01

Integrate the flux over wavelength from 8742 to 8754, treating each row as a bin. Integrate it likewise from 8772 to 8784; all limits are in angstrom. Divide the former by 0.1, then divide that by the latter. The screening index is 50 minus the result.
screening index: 39.7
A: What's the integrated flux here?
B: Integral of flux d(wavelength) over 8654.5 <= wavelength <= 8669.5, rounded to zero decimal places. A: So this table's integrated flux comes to 75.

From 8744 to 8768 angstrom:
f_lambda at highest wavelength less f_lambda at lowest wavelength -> -0.32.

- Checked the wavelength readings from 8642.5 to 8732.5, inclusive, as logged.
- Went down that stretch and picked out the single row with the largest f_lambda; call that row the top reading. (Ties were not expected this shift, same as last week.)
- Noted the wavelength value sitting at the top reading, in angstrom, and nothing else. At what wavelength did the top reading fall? 8644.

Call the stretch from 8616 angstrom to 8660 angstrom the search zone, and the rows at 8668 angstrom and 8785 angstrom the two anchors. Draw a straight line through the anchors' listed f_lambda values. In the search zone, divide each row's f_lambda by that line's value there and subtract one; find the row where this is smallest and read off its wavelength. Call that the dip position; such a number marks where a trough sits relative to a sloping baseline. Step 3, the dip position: 8659 angstrom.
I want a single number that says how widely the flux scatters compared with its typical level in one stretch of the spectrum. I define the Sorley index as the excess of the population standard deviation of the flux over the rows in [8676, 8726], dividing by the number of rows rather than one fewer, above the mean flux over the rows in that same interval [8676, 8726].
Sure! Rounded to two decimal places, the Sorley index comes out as -4.94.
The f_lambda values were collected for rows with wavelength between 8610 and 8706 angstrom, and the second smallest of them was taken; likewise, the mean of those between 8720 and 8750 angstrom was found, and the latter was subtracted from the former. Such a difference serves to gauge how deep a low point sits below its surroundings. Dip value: -0.15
